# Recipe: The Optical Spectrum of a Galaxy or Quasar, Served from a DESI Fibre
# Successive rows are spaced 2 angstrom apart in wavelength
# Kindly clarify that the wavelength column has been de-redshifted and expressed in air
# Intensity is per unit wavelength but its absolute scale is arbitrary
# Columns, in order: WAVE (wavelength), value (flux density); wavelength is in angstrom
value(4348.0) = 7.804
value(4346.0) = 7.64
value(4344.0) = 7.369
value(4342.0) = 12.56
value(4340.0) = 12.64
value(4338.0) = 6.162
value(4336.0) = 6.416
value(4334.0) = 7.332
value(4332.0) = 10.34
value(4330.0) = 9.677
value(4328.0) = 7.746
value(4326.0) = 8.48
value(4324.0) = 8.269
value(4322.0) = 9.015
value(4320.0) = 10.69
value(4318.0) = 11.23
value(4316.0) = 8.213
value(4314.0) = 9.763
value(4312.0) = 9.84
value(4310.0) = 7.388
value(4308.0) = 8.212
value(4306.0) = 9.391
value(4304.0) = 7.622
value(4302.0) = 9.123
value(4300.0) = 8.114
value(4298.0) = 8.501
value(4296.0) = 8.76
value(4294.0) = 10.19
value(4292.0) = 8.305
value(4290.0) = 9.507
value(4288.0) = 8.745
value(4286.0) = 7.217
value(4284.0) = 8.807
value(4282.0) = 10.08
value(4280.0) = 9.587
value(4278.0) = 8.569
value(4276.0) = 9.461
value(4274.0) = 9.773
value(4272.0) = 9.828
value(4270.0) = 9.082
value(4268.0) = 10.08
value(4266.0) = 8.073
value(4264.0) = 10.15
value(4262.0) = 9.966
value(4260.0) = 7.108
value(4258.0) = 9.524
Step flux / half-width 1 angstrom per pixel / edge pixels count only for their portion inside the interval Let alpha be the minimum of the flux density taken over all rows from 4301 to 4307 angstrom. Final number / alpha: 7.622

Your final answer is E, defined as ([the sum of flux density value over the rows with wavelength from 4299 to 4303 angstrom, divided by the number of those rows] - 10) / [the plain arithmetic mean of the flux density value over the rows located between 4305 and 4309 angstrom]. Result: -0.157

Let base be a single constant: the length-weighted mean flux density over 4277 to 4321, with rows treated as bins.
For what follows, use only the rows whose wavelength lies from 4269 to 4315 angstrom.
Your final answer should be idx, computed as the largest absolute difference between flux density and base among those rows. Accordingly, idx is 1.8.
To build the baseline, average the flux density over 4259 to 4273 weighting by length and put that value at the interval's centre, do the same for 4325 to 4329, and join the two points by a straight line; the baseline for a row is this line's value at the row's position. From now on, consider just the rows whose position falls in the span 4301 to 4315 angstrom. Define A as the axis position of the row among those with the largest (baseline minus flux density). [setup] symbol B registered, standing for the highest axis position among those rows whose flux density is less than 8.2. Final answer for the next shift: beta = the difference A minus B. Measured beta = 0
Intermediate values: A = 4310.0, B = 4310.0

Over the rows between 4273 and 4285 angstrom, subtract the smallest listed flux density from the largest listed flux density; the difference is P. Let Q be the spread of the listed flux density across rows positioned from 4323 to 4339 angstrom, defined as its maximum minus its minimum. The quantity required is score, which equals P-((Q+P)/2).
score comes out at -1.3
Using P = 1.5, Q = 4.2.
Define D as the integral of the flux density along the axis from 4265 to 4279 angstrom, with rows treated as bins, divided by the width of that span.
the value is 9.27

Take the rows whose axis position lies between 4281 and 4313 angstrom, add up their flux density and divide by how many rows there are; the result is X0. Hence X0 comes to 8.7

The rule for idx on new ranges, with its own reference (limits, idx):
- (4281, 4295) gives 1.8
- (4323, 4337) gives 2.6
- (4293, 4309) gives 1.4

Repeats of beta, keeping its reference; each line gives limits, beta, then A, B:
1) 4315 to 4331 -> 0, 4328.0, 4328.0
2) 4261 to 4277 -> 0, 4266.0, 4266.0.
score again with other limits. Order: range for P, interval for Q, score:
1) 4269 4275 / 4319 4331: -1.1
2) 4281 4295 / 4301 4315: 0.3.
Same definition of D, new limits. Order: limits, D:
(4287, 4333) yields 9.01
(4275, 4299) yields 8.98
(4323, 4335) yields 8.64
